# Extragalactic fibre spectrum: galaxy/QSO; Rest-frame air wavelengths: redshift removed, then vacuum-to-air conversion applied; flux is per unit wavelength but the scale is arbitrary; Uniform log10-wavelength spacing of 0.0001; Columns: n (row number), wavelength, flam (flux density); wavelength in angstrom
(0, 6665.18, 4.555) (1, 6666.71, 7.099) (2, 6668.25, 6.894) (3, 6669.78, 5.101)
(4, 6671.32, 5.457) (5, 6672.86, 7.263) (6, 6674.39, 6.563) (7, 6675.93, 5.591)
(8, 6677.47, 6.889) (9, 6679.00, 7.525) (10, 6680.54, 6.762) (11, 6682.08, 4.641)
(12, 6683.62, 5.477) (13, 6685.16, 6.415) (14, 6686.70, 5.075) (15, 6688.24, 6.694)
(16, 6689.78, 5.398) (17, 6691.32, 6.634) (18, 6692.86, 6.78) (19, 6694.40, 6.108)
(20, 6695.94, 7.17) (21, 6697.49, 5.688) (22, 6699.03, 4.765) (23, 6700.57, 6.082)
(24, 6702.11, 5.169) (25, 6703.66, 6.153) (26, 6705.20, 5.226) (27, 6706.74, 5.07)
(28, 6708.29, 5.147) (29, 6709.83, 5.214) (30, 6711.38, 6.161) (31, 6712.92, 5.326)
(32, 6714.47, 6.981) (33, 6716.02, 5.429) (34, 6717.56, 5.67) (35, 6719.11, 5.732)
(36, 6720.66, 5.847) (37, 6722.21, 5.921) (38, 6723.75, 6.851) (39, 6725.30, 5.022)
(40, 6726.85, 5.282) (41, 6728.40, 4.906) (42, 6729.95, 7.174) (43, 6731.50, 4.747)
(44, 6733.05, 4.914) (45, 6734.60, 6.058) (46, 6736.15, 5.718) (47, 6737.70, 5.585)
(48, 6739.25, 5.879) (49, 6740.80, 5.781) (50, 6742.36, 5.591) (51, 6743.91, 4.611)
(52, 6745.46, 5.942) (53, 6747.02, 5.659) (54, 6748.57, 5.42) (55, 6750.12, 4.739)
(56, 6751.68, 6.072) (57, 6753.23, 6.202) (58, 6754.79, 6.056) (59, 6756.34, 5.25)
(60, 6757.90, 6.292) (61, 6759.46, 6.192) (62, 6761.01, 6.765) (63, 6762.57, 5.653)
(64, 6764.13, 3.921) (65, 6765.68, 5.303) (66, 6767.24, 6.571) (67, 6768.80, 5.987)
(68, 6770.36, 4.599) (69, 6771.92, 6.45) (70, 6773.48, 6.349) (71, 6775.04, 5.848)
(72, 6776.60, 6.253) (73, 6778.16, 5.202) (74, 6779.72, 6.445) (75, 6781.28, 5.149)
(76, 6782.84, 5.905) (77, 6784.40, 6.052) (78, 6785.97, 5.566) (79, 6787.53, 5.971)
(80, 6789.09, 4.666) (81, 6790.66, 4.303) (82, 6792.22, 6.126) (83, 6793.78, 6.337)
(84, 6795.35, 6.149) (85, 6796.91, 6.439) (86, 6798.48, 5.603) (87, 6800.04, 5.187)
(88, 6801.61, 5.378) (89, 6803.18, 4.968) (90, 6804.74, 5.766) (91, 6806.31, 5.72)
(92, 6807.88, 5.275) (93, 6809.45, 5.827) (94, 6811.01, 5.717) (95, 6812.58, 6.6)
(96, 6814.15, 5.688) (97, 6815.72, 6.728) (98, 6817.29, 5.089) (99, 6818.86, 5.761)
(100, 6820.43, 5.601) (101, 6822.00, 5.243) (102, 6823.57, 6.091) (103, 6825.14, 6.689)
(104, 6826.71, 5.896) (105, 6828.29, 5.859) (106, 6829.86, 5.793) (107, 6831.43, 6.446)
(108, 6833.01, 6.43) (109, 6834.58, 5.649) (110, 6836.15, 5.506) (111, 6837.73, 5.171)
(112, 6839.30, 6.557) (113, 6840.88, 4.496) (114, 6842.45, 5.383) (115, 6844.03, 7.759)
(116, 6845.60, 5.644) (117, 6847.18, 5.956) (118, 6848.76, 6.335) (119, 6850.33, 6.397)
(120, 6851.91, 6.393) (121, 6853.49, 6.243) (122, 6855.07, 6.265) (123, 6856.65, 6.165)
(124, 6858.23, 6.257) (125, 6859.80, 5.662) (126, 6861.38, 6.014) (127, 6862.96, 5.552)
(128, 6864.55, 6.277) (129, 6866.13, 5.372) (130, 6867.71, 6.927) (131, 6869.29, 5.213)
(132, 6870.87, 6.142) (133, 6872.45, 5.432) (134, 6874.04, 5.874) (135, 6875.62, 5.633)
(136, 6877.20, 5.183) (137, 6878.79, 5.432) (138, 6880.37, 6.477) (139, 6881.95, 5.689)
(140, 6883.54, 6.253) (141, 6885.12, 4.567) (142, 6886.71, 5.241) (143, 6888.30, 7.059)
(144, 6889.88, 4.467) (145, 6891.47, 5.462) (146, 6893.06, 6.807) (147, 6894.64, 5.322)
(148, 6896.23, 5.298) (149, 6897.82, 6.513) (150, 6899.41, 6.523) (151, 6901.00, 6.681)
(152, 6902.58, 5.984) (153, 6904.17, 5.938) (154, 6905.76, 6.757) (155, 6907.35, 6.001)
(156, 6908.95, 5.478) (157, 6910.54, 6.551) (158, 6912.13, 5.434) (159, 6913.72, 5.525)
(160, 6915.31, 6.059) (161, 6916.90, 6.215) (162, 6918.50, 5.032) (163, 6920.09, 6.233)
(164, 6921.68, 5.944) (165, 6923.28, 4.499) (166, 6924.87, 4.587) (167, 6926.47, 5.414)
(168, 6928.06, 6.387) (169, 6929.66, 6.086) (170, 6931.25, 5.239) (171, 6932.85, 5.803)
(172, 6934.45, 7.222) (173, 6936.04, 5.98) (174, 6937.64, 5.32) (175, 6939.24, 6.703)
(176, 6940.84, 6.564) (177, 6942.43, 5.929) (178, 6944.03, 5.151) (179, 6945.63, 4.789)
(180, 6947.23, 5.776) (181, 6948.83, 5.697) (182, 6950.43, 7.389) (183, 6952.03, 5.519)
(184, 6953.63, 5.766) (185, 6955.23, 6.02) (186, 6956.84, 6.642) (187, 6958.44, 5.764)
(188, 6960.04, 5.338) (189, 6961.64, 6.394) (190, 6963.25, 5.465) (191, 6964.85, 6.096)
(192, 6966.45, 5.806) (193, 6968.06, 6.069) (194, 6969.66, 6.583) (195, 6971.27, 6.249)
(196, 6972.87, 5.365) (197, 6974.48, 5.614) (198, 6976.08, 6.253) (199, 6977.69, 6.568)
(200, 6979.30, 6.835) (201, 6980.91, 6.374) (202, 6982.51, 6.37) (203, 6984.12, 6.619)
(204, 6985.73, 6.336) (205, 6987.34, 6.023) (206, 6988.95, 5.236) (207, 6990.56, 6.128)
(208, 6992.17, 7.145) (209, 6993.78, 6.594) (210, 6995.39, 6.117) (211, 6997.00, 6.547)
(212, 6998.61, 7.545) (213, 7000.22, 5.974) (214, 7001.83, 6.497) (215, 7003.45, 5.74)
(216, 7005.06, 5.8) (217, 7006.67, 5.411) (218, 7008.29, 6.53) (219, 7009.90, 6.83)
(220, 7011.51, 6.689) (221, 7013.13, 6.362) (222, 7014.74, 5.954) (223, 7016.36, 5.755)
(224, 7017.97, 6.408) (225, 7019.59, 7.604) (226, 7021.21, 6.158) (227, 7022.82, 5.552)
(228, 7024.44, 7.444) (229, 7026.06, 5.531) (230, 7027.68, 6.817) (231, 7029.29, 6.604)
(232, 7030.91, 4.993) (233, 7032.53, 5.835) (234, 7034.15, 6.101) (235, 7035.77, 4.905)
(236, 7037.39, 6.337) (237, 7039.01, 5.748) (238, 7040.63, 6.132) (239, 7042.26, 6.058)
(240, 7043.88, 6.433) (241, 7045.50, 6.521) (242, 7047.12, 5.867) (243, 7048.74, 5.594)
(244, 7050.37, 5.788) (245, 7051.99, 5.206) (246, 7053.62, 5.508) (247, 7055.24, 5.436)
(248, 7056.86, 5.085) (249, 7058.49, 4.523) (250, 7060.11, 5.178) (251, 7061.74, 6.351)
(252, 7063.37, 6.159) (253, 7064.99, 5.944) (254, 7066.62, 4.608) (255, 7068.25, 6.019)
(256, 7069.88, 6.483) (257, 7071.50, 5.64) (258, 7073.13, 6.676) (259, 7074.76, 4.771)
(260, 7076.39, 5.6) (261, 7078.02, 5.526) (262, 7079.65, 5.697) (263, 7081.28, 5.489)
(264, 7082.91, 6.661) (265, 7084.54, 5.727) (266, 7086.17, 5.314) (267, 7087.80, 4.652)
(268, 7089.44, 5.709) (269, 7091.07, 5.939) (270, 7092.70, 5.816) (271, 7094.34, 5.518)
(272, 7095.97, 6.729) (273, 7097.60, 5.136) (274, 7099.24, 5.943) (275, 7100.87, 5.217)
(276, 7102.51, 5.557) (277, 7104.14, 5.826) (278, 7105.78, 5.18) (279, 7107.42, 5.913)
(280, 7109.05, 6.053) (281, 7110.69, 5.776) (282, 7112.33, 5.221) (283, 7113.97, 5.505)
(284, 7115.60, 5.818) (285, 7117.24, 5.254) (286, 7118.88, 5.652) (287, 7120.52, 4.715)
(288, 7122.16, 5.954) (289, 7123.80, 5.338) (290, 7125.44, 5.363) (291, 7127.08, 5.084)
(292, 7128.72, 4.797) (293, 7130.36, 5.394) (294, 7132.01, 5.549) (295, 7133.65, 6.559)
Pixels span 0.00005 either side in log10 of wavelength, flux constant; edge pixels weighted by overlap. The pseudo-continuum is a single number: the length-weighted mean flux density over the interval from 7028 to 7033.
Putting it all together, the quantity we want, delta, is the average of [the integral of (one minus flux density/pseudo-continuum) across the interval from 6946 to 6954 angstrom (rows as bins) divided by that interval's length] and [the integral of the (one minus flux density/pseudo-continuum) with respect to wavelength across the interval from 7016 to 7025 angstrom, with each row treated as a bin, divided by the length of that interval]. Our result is -0.05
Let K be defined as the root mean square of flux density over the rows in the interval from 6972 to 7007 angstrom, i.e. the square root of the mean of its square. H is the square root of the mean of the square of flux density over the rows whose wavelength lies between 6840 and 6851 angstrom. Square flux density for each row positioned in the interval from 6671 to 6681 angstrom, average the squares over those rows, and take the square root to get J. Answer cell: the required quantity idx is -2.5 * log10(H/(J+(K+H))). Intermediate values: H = 6.07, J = 6.62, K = 6.26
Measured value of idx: 1.24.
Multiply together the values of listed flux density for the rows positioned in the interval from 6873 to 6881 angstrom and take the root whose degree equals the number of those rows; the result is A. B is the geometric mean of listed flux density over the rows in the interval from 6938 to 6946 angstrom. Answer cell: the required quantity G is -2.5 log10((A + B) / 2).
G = -1.90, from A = 5.7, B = 5.8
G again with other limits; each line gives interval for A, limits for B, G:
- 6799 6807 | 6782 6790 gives -1.85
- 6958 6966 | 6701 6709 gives -1.86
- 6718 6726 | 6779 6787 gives -1.91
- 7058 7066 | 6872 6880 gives -1.86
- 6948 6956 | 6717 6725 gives -1.95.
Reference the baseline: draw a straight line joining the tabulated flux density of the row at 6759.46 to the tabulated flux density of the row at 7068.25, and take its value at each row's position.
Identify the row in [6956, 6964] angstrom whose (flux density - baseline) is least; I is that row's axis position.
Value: 6960.04 angstrom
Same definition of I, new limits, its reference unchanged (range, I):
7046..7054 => 7051.99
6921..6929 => 6923.28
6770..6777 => 6770.36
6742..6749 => 6743.91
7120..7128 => 7120.52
